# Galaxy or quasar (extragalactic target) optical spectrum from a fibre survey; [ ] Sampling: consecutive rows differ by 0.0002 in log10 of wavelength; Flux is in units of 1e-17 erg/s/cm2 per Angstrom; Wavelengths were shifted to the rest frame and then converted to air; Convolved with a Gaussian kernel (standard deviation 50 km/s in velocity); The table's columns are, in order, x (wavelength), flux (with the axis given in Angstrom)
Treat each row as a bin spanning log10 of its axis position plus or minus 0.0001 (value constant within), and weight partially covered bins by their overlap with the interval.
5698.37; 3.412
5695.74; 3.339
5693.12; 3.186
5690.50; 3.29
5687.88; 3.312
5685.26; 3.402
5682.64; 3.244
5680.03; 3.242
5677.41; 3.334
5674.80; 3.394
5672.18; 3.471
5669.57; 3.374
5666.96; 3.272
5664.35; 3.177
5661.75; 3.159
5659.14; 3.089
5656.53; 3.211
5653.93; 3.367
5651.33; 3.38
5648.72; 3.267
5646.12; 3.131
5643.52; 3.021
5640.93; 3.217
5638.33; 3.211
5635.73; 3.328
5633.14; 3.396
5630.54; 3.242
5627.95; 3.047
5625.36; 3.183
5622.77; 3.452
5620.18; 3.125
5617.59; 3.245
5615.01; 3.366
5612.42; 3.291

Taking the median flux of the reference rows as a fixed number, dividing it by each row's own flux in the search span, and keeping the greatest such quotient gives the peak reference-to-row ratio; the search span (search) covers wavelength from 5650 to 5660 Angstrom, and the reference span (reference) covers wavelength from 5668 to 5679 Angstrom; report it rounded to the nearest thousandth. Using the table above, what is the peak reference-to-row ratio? 1.096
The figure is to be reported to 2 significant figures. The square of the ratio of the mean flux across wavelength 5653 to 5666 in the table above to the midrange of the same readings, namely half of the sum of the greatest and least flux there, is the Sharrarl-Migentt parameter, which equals 0.98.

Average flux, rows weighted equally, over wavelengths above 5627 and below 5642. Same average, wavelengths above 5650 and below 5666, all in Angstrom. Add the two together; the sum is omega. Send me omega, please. 6.47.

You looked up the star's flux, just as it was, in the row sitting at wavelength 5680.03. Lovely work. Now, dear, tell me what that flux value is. 3.242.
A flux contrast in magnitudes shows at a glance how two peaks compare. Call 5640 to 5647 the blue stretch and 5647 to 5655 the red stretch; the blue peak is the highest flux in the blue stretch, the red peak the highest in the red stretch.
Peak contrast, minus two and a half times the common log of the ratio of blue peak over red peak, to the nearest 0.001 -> 0.054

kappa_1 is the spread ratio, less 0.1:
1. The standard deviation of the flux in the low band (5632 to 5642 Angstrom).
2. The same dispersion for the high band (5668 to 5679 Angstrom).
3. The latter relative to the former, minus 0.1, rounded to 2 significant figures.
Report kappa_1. 0.54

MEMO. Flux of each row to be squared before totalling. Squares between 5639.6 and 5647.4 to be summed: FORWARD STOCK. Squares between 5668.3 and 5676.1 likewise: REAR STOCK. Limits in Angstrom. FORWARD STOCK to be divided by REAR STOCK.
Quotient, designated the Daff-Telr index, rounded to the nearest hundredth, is 0.84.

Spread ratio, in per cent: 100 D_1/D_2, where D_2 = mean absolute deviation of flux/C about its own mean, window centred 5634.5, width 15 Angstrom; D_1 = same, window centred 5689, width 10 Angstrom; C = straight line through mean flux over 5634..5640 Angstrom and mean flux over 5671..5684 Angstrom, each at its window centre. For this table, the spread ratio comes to 74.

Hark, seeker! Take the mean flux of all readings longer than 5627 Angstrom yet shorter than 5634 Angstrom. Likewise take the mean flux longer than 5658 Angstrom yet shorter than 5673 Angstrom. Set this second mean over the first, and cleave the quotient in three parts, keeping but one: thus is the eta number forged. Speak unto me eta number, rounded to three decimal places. 0.336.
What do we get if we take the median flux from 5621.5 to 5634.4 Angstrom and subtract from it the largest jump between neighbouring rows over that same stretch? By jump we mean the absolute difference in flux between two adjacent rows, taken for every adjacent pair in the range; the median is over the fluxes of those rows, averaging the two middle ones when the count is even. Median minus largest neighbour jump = 2.97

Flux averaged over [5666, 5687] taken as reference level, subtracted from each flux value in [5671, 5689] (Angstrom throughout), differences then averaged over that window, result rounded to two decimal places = 0.00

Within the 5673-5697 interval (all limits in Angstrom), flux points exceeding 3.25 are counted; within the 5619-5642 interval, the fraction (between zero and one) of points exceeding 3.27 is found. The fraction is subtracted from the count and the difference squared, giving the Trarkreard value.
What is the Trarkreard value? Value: 32.1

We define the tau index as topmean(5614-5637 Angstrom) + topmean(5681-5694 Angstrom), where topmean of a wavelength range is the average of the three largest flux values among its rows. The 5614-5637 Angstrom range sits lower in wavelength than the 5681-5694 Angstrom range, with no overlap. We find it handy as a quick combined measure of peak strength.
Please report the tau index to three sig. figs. 6.74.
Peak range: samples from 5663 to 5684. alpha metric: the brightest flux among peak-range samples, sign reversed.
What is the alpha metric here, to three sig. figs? -3.47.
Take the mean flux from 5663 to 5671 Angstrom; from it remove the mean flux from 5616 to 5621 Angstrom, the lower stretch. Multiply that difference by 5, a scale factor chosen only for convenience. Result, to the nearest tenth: 0.4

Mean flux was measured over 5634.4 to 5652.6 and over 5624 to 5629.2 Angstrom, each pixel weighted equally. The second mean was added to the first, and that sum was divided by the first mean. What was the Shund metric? 1.97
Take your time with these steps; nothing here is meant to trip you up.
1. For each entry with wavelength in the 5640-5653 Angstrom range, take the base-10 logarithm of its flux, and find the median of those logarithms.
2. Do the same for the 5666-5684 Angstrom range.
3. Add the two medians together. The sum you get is 1.03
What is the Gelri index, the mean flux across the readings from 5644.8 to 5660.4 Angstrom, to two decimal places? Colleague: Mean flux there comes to 3.24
